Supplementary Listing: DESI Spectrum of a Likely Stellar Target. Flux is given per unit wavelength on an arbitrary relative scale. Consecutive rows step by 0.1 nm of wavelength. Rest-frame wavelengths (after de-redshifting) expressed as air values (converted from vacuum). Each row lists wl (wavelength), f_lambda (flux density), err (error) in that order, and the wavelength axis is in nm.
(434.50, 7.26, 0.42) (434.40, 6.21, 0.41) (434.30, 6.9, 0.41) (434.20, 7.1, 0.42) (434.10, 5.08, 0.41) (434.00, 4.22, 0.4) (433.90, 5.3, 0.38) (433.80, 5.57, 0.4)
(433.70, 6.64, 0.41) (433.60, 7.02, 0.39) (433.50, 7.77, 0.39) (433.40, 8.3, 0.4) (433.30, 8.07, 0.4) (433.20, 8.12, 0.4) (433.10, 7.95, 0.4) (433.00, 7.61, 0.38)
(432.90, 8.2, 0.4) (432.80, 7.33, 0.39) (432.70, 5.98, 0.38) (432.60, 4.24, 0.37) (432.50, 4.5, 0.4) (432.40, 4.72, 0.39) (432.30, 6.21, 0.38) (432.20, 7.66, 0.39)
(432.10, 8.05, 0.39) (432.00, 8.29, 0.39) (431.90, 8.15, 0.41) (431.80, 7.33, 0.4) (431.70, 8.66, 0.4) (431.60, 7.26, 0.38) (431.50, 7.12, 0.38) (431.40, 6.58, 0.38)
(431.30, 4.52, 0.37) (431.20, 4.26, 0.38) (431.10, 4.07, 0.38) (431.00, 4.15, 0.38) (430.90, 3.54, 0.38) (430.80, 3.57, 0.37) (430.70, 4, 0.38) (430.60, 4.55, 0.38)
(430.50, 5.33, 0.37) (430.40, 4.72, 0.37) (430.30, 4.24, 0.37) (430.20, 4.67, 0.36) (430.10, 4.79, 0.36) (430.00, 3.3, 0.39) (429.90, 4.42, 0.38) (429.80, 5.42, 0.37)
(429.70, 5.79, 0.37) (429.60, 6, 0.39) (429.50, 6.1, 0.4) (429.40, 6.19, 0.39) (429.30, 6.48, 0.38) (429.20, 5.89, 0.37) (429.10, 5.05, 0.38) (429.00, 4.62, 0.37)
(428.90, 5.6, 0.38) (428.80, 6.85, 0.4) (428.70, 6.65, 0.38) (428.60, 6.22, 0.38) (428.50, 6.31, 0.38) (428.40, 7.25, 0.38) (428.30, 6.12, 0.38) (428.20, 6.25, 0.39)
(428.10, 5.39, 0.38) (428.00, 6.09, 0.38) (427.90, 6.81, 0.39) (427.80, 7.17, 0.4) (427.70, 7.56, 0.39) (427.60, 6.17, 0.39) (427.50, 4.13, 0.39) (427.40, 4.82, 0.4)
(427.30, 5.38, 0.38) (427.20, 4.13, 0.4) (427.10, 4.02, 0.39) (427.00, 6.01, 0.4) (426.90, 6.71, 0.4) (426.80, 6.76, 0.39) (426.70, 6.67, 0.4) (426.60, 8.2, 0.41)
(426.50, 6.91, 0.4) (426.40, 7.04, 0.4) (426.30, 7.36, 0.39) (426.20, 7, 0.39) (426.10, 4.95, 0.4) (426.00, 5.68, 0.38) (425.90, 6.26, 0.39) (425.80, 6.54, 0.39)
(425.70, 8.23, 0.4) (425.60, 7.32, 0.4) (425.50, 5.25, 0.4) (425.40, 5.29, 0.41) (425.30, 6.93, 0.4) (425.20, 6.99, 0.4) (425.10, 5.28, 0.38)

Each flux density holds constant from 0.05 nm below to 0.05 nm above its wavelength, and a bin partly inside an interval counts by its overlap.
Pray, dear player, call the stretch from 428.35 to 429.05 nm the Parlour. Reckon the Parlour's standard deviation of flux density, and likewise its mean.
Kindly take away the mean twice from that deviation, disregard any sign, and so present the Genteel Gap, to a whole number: 12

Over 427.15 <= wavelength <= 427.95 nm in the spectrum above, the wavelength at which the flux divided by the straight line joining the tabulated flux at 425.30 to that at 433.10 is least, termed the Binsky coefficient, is 427.50 nm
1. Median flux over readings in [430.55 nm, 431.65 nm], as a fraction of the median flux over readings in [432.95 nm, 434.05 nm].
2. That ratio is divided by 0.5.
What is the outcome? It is 1.1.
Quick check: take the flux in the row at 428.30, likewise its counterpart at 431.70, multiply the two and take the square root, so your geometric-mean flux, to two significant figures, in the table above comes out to 7.3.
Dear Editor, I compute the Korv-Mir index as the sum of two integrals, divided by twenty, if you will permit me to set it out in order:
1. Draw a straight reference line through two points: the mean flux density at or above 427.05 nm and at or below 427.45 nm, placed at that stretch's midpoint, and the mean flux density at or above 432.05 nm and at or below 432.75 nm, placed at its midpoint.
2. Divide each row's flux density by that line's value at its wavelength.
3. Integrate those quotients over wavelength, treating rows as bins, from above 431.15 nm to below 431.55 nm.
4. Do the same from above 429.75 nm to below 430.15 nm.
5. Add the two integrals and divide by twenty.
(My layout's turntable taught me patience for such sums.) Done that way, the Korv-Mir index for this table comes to 0.037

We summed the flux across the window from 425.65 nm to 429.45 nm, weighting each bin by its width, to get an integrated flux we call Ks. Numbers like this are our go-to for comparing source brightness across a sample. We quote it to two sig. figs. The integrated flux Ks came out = 24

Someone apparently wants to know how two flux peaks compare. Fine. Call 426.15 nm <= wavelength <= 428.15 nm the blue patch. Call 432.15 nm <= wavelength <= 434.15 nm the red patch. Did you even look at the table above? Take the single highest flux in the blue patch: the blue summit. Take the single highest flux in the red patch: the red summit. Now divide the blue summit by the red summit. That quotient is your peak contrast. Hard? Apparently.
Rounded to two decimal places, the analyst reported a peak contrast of 0.99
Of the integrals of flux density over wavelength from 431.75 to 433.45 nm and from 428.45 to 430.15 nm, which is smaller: 9.6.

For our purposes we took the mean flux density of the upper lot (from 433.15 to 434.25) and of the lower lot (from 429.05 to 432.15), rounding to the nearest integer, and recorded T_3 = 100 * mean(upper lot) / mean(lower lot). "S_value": 120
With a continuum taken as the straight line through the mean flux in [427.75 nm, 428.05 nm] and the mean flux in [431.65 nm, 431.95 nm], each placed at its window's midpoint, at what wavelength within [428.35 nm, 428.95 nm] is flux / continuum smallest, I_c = 428.90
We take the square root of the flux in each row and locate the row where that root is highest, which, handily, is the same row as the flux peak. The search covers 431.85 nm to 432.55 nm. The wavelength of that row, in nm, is 432.00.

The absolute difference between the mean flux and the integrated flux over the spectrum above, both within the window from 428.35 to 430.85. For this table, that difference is 8.0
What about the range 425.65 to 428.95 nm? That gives 14.4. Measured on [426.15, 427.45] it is 1.9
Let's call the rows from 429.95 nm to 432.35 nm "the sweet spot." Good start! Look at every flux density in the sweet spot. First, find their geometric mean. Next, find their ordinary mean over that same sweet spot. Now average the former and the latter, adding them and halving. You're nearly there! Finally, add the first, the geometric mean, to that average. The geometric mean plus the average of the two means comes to 10.9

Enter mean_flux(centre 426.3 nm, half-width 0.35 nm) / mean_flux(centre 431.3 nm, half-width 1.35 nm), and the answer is 1.22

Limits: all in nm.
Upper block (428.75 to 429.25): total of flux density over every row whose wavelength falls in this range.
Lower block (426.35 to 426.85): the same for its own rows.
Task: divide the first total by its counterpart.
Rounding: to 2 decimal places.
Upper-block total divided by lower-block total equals 0.79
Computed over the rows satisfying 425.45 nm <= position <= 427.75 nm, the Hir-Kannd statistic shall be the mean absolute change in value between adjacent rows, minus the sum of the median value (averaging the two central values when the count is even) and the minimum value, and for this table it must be -9.6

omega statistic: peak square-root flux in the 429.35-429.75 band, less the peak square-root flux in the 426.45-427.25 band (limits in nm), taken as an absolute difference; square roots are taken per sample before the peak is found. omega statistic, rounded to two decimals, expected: 0.38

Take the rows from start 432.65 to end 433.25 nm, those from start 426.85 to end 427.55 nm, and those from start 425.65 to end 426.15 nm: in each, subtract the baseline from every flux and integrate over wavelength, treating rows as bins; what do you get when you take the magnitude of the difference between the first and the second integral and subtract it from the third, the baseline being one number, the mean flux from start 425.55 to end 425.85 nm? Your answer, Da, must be -2.3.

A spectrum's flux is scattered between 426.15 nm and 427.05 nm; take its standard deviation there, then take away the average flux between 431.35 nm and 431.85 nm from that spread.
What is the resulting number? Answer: -6.8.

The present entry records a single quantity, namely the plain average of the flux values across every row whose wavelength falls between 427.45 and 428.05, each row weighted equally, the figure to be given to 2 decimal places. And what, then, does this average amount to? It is 6.32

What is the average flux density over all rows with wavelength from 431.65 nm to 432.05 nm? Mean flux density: 8.1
